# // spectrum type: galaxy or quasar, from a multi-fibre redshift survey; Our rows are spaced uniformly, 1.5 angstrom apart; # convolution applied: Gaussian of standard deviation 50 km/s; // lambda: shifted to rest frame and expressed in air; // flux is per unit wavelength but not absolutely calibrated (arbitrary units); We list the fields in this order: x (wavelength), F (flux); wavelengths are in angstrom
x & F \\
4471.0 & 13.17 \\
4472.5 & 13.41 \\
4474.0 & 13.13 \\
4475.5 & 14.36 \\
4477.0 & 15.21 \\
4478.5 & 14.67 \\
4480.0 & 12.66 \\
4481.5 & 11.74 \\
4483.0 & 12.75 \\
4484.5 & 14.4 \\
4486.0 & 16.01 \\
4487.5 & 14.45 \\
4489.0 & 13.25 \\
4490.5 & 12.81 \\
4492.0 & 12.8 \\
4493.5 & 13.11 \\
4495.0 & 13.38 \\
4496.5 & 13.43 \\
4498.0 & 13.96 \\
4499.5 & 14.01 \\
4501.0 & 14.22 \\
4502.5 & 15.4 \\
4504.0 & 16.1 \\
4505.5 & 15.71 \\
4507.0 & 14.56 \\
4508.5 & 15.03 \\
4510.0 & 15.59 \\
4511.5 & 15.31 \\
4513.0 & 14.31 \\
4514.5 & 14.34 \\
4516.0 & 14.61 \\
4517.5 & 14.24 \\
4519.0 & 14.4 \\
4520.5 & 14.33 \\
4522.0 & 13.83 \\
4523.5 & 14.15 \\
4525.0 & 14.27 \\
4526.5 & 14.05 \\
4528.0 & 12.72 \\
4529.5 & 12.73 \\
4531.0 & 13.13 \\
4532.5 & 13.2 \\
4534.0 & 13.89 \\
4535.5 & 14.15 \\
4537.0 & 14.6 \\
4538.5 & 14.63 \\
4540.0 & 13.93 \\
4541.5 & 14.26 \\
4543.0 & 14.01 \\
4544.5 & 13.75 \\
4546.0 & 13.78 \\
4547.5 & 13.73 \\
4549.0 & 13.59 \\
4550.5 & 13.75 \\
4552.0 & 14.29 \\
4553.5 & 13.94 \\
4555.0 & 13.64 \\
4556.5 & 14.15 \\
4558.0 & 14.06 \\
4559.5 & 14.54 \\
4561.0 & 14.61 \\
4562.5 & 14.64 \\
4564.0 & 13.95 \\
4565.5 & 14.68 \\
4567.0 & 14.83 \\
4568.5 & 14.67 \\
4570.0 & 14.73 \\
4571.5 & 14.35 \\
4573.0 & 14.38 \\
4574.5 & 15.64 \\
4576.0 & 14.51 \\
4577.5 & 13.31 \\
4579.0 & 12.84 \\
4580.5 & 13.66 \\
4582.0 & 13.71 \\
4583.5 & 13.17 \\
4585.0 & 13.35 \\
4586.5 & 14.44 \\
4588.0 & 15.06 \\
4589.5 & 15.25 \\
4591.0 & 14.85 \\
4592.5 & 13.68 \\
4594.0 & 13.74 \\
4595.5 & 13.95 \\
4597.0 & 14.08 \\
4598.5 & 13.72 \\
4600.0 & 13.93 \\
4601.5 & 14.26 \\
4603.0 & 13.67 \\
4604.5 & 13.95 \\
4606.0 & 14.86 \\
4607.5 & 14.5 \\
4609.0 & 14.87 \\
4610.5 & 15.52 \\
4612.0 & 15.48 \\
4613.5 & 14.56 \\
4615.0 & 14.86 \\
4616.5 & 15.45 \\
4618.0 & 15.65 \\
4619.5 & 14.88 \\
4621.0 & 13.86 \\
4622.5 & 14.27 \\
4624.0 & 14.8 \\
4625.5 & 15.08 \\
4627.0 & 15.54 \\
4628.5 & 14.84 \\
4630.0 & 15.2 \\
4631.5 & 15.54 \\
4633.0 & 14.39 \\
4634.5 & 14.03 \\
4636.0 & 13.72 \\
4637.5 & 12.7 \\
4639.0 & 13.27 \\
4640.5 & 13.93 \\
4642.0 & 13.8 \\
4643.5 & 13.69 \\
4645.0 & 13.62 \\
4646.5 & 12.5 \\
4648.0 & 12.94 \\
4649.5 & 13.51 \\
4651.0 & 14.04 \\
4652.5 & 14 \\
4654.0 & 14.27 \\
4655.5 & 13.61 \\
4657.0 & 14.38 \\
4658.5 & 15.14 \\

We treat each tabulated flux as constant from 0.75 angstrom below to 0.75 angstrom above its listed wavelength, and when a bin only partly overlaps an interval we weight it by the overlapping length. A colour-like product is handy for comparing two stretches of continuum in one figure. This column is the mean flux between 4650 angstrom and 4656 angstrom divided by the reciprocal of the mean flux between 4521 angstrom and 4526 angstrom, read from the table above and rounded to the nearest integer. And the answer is 197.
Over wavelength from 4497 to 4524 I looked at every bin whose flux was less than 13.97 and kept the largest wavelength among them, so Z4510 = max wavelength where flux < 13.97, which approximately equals 4522.0 angstrom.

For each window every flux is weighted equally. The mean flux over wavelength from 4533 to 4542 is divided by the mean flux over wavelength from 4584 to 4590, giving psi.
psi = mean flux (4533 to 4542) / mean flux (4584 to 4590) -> 0.98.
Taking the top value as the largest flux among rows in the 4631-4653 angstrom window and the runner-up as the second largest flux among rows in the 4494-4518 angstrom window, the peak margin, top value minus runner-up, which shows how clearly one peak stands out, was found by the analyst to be -0.2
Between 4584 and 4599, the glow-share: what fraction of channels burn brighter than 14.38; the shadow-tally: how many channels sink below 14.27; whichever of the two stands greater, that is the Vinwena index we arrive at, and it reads 6.0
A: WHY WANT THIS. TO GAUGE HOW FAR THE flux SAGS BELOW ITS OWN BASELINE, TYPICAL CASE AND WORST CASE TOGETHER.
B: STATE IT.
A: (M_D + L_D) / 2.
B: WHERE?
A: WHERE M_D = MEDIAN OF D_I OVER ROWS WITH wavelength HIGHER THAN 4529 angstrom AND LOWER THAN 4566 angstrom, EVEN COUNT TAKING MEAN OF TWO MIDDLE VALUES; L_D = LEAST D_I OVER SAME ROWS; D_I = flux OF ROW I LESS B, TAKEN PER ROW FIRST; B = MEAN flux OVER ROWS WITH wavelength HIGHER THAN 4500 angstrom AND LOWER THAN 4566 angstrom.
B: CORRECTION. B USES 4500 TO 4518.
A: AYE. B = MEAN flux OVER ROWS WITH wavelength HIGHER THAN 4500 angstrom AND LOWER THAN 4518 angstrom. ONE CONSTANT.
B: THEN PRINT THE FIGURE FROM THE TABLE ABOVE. -1.6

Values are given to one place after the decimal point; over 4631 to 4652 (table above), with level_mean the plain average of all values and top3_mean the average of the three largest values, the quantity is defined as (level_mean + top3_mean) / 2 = 14.2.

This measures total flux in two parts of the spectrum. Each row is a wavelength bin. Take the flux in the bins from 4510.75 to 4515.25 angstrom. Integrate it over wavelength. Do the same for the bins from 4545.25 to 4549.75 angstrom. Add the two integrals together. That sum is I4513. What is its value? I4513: 127.6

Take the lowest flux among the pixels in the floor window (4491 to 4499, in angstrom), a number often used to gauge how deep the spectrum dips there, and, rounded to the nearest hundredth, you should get 12.80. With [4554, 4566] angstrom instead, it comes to 13.64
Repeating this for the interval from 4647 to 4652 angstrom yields 12.94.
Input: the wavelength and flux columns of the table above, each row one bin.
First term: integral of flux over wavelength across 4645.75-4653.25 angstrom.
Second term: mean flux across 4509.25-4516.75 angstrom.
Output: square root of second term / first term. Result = 0.384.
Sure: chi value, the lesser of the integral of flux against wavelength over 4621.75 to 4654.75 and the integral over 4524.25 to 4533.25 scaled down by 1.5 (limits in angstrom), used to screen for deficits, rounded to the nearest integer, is 80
